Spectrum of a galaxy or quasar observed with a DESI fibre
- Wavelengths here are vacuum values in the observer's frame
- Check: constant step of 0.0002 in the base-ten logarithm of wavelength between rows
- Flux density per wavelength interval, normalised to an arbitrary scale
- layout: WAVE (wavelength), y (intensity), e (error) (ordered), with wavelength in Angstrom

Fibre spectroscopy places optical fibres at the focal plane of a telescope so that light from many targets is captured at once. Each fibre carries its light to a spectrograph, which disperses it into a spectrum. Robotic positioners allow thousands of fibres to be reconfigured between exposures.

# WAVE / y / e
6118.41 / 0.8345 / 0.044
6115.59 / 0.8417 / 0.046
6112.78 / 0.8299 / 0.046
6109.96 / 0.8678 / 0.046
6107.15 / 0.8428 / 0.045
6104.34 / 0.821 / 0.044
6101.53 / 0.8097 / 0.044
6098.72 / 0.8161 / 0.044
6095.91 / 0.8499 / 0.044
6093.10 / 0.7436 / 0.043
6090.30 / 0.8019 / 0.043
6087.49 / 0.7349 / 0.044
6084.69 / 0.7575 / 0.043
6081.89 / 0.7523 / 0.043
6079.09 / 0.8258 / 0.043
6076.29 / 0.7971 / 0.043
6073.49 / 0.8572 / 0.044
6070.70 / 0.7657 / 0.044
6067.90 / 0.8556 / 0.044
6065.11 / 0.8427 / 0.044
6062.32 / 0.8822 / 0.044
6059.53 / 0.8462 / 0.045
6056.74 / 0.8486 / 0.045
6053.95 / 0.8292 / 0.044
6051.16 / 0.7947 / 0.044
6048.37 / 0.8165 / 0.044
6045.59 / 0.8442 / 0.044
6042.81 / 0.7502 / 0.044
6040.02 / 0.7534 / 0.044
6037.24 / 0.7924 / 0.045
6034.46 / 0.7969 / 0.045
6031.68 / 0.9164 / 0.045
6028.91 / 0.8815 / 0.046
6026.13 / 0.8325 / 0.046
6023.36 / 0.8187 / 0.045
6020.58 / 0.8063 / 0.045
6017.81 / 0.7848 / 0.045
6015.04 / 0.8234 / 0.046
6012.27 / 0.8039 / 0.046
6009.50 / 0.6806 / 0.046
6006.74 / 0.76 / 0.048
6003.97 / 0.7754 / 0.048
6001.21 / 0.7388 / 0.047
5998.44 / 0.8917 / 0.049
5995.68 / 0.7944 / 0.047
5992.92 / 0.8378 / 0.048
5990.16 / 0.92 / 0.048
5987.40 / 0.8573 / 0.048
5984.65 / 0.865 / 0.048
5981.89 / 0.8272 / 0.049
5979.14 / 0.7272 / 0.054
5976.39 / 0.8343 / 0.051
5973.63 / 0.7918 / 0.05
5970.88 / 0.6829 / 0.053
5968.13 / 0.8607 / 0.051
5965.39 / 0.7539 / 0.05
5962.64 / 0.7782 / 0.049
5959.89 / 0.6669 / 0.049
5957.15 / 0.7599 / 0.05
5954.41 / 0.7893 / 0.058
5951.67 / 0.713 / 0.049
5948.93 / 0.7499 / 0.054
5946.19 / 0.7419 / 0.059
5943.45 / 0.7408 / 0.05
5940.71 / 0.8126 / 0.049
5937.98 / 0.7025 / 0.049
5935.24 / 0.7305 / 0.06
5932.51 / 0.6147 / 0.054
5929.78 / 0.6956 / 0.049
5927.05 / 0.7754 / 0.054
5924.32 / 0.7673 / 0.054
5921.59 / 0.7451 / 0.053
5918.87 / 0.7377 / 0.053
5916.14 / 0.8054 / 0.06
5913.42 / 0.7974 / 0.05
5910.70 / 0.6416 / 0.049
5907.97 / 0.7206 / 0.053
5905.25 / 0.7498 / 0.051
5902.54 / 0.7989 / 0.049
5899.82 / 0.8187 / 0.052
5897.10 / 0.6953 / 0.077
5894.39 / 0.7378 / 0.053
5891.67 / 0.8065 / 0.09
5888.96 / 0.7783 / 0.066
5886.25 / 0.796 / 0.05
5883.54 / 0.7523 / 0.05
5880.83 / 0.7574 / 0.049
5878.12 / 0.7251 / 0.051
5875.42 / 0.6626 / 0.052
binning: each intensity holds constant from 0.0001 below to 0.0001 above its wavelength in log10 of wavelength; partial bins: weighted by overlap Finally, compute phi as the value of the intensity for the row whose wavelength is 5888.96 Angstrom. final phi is 0.7783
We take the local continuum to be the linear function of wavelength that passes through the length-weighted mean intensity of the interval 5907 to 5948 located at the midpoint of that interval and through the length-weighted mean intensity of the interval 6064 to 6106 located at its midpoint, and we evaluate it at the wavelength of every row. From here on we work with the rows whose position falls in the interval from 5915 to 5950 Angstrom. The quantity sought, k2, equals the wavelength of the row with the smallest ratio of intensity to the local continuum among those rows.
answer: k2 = 5932.51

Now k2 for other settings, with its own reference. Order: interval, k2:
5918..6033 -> 5932.51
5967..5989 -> 5970.88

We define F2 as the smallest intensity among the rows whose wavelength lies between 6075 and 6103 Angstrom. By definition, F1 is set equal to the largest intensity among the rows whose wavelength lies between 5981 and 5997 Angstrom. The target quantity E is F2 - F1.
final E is -0.185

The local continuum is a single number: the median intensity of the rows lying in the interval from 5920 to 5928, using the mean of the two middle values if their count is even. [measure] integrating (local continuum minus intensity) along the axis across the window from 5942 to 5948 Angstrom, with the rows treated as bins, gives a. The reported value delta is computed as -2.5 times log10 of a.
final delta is 2.1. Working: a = 0.15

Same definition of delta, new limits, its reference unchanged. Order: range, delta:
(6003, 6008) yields 9.1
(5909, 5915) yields 1.4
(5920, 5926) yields 3.0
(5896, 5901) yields 3.3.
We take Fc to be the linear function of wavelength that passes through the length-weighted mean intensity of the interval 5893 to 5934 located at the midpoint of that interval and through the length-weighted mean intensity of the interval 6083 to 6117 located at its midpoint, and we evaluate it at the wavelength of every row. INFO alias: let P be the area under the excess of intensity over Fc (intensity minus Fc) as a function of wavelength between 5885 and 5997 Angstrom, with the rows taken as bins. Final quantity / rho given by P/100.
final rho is 0.018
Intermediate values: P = 1.8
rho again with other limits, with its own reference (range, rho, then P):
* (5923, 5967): -0.006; -0.6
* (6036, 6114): 0.009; 0.9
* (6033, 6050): 0.001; 0.1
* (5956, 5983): 0.002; 0.2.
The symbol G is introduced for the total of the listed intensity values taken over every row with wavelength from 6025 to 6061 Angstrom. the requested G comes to 10.7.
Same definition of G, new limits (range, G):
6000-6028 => 7.8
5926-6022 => 27.1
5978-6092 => 33.3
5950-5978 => 7.6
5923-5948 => 6.6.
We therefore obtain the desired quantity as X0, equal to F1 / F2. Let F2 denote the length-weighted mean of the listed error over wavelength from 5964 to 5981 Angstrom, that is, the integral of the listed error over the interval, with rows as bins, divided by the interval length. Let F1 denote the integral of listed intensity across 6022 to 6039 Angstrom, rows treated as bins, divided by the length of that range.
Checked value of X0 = 16.3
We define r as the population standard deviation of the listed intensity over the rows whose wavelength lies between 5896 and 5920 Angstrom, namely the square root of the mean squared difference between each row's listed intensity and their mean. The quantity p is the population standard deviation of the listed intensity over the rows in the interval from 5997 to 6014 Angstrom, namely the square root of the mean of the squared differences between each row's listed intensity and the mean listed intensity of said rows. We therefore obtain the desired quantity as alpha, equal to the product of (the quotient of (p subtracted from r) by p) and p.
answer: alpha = -0.008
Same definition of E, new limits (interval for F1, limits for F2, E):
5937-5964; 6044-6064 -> -0.018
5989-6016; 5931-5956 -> -0.305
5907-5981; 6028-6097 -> -0.126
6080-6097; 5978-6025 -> -0.169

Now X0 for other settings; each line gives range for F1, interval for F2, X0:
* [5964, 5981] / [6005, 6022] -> 16.9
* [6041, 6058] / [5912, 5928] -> 15.0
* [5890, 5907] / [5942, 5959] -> 14.4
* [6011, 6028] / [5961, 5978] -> 16.1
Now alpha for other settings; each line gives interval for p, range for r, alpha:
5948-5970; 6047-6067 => -0.027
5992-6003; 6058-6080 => -0.021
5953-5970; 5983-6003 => -0.001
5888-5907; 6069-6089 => 0.000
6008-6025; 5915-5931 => -0.015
